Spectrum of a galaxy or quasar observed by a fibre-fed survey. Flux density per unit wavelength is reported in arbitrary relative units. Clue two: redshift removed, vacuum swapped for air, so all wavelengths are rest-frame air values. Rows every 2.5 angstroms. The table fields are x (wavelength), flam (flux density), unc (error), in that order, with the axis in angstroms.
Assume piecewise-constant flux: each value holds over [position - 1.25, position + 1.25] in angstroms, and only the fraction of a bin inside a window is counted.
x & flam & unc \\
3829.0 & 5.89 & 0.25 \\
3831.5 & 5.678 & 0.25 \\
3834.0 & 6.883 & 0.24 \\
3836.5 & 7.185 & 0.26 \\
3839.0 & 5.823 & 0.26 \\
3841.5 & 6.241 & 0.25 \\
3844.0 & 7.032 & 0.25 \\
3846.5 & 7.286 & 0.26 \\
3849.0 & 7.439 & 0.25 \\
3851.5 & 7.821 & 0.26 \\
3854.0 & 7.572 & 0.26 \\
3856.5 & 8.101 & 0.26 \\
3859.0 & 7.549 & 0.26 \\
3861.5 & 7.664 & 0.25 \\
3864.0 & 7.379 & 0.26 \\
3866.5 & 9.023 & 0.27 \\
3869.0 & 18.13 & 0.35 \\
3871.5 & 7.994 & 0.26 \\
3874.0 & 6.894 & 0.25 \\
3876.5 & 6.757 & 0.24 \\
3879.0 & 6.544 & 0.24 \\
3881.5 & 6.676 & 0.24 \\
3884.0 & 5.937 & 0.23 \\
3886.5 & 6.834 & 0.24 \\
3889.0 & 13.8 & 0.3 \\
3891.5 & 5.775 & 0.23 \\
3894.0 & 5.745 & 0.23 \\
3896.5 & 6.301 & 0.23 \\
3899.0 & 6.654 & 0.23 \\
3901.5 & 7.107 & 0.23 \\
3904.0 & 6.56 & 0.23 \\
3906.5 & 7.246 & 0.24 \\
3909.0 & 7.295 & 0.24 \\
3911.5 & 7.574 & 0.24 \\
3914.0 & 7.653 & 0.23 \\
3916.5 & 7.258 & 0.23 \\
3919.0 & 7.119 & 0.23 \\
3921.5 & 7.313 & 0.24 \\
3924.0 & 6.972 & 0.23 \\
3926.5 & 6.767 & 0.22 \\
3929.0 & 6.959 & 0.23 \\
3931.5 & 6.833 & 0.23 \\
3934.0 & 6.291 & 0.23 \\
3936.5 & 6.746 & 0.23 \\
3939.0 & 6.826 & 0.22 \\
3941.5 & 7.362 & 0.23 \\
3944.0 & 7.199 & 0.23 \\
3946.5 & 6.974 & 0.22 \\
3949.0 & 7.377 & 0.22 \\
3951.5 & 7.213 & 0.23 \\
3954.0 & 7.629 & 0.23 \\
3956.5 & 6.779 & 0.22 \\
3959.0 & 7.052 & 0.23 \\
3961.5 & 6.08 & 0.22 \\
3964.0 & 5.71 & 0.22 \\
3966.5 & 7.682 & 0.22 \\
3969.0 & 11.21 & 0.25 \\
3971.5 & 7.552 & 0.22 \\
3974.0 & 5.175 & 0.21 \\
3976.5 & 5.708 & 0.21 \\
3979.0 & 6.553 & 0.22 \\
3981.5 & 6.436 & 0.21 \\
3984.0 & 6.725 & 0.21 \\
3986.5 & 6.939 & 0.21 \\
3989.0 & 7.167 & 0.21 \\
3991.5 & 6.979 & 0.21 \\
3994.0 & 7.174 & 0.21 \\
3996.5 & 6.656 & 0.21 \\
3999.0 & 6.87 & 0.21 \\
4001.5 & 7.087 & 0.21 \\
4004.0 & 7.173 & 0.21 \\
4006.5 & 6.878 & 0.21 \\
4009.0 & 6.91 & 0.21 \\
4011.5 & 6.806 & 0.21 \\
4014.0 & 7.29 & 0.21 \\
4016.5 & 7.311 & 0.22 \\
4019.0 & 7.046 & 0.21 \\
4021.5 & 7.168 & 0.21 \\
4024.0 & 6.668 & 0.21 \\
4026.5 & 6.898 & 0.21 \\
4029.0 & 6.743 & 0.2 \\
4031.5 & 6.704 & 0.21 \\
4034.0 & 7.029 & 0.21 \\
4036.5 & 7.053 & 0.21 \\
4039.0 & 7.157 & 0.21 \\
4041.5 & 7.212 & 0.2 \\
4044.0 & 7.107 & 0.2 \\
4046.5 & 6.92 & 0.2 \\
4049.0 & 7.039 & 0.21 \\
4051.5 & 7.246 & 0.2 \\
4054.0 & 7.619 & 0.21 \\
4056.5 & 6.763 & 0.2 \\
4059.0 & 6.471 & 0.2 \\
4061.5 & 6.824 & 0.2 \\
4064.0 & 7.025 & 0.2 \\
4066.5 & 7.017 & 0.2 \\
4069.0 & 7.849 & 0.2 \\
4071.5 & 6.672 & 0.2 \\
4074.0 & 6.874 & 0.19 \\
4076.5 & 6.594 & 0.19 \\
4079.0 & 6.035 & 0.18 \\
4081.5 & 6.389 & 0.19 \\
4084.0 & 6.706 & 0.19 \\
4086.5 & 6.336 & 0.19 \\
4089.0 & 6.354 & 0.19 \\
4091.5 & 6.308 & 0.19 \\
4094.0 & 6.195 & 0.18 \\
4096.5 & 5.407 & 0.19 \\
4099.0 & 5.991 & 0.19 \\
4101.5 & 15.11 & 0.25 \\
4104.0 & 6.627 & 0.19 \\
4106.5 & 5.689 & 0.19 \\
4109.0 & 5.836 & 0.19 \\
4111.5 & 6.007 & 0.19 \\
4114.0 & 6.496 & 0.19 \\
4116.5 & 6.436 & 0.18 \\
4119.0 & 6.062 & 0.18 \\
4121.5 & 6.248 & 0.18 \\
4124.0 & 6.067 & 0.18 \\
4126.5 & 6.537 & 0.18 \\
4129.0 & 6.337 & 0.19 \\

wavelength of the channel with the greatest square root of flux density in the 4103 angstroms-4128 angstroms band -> 4104.0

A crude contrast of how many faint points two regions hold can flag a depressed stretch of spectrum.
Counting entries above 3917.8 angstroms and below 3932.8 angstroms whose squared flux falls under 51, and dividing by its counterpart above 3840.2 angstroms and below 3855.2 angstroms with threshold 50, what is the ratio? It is 2.5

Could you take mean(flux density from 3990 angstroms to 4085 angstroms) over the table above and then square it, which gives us 48.3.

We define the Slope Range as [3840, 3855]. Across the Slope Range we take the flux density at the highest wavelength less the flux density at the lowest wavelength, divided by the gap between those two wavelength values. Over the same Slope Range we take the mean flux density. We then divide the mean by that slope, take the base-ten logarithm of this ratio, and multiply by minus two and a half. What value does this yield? -4.6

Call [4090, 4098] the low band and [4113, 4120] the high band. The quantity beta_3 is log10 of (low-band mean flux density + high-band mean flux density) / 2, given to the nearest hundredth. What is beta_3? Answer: 0.79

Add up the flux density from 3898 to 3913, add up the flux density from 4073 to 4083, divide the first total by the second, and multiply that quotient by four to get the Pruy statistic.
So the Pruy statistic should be 6.6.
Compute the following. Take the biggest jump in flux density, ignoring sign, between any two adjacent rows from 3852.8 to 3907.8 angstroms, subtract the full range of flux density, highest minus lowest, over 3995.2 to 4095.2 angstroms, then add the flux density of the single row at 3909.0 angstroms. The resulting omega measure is 16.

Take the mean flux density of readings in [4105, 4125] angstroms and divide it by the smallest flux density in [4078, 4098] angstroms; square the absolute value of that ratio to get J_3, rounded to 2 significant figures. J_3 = 1.3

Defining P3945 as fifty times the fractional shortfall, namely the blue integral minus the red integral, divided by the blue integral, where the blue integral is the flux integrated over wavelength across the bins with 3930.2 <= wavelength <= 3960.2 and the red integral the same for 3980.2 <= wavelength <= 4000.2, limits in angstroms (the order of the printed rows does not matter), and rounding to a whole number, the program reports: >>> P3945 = 17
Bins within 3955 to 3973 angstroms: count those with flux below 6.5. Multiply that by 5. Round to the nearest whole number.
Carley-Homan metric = 10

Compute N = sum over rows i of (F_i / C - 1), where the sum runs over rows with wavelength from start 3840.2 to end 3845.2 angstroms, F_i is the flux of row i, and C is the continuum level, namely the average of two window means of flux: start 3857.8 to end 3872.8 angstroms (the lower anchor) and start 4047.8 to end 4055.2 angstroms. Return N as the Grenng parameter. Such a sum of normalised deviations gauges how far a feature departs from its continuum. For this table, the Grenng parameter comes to -0.43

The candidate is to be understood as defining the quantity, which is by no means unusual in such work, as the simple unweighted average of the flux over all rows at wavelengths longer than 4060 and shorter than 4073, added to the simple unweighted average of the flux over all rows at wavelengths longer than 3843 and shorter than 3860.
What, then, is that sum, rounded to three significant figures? 14.6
